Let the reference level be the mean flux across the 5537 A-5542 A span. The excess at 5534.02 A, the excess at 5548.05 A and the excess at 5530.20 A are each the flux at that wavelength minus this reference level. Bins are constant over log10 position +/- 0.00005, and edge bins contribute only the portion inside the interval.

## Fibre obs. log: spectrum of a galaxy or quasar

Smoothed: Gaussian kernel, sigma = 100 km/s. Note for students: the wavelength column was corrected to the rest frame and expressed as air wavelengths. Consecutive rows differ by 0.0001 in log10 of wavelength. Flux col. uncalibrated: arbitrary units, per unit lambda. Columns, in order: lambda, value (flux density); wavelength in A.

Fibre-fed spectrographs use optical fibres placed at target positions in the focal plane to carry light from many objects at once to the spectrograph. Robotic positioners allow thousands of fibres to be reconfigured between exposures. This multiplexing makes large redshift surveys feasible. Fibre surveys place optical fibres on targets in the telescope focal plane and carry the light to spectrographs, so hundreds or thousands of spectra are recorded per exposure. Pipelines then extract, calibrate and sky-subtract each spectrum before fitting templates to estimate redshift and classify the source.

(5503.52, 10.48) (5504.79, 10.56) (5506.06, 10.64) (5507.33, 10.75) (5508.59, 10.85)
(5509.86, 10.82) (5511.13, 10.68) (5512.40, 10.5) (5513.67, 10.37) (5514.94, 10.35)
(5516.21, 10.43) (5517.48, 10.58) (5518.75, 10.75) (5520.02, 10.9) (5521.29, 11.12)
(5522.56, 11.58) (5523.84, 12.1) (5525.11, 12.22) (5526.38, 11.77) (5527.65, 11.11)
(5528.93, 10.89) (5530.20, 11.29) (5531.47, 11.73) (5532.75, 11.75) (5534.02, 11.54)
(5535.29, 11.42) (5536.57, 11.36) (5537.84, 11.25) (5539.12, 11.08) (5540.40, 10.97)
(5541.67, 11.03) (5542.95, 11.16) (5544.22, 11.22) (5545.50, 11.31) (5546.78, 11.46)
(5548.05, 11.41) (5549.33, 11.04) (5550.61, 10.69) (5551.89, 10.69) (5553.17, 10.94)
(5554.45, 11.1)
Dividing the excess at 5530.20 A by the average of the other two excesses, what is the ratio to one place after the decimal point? 0.5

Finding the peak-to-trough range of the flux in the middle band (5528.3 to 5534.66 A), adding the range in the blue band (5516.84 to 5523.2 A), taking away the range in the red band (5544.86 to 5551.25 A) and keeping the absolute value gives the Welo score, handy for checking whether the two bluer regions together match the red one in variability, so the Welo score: 1.1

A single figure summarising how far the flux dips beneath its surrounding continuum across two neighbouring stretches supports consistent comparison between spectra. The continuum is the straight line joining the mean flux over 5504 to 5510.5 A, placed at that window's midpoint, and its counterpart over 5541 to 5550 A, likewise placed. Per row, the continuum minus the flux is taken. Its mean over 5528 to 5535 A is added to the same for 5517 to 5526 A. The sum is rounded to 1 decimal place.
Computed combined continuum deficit -0.8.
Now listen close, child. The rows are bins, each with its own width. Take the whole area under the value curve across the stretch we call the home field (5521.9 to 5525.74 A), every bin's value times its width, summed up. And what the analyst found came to 46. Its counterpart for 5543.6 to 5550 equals 72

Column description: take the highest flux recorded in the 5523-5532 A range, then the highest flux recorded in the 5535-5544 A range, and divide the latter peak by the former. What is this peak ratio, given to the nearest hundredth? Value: 0.93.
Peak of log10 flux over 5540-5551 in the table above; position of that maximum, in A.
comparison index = 5546.78 A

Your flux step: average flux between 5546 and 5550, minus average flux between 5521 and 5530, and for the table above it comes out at -0.24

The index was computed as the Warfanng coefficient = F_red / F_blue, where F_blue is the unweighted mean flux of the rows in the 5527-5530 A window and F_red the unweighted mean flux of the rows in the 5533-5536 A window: 1.04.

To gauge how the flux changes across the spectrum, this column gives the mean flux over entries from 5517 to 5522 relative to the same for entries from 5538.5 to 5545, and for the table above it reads 0.98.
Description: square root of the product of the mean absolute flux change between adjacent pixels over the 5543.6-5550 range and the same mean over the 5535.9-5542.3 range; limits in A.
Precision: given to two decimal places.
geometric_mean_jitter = 0.14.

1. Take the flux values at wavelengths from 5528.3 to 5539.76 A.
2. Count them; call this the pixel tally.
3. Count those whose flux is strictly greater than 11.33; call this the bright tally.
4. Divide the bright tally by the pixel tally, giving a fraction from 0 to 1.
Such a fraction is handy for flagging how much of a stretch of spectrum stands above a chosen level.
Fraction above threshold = 0.6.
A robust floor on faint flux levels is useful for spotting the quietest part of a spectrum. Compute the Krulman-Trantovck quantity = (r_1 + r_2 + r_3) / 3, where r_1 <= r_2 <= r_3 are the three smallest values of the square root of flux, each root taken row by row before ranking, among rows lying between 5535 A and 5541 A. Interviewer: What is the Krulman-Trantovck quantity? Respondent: 3.33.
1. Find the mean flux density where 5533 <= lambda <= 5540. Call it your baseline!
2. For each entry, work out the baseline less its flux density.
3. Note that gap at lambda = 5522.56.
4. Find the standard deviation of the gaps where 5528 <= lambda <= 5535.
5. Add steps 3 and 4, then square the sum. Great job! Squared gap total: 0.0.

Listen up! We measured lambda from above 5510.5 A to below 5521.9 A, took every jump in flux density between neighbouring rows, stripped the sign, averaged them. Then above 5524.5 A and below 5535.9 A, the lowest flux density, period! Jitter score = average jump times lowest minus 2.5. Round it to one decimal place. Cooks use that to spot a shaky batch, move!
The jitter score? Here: -1.0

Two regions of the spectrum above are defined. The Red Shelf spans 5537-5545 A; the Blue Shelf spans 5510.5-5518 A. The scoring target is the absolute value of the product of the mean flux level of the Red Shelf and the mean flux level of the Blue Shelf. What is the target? 117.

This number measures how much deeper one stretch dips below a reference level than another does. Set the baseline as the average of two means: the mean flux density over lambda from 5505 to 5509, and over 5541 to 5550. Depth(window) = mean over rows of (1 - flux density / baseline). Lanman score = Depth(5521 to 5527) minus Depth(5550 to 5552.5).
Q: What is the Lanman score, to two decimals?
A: -0.10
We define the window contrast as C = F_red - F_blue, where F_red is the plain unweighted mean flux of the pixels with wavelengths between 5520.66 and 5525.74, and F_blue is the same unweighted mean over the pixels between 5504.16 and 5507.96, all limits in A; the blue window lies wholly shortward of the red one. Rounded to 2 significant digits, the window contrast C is 1.1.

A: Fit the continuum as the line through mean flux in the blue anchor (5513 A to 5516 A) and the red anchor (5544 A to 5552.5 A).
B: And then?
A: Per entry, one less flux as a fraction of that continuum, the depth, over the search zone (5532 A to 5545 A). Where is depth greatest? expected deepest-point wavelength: 5540.40 A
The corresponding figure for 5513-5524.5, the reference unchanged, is 5514.94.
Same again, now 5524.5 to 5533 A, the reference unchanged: 5528.93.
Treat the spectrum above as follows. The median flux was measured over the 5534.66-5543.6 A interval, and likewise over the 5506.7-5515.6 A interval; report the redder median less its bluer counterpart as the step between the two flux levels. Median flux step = 0.5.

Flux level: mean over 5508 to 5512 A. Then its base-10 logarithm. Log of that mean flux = 1.03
